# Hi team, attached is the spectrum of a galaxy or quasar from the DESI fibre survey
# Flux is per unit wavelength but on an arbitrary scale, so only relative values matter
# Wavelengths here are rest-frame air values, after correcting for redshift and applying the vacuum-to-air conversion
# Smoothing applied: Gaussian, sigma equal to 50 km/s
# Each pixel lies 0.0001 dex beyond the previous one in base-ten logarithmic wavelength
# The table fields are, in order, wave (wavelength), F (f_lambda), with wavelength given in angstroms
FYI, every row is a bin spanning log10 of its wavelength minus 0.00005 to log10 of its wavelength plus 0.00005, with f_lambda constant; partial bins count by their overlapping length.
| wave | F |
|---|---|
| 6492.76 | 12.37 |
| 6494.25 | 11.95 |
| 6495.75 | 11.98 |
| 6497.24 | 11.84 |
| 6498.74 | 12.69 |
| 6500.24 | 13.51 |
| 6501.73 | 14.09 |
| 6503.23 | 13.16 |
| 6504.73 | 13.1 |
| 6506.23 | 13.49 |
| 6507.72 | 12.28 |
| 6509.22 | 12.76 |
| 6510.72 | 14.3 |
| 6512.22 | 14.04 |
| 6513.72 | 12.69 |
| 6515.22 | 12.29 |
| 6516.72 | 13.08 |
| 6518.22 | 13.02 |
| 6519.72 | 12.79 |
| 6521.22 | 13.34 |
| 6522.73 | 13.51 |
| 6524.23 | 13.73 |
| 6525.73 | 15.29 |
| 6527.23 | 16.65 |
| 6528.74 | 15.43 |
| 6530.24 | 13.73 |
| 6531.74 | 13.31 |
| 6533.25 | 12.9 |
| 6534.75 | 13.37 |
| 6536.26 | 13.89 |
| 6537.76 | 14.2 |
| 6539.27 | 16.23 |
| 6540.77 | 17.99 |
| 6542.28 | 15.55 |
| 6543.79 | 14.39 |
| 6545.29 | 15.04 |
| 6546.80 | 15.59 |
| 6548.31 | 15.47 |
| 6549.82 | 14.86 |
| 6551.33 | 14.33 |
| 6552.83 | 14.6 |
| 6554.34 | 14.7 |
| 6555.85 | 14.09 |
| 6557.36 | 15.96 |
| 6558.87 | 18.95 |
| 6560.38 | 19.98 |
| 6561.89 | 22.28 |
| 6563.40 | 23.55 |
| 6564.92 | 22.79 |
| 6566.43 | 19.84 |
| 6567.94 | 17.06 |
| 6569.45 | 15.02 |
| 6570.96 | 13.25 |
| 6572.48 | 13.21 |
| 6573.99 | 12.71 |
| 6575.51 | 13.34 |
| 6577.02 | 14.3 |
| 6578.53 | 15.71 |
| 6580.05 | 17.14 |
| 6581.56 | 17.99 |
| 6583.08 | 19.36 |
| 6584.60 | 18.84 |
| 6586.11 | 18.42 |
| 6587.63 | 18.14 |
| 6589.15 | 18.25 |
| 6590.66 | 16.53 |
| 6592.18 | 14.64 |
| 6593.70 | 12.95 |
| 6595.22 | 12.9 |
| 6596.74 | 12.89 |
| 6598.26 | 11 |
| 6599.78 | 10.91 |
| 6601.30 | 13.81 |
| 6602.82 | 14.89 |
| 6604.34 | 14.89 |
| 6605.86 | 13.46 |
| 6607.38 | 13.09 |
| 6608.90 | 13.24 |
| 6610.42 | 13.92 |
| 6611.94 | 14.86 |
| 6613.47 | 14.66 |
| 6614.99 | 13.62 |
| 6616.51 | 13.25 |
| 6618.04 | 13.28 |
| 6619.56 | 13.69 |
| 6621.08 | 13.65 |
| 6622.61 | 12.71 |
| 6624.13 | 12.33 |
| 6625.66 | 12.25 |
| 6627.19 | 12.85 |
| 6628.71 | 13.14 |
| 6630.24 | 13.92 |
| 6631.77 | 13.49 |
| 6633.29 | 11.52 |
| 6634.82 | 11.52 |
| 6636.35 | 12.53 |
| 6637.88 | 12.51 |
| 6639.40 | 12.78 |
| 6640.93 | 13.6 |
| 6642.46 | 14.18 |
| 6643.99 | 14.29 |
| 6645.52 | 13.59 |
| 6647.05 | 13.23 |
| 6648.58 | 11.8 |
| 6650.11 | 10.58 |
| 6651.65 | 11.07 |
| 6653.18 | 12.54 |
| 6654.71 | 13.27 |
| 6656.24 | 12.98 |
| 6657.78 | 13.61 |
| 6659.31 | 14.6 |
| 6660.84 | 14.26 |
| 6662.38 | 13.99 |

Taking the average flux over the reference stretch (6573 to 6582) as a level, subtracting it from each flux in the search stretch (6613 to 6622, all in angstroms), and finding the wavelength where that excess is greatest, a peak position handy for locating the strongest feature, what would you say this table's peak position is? 6613.47 angstroms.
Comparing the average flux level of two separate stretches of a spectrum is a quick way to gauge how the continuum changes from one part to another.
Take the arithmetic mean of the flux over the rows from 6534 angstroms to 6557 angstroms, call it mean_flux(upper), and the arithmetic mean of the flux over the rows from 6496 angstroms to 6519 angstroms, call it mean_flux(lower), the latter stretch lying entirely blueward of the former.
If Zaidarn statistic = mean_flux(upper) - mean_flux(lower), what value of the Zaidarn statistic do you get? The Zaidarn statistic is 2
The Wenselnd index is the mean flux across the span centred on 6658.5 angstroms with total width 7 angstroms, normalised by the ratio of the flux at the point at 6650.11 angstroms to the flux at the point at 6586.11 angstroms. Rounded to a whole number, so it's 24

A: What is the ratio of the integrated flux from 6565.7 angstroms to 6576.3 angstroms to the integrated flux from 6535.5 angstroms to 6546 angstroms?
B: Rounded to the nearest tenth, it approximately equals 1.0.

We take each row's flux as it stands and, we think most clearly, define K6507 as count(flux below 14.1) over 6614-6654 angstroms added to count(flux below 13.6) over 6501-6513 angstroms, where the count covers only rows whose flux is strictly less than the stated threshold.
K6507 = 29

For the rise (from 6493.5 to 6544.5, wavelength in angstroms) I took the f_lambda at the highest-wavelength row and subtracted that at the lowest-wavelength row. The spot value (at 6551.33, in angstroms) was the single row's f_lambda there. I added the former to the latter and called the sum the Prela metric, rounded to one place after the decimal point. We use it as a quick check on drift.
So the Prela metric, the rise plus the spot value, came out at 16.8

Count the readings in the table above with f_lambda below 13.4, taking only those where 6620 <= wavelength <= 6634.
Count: 6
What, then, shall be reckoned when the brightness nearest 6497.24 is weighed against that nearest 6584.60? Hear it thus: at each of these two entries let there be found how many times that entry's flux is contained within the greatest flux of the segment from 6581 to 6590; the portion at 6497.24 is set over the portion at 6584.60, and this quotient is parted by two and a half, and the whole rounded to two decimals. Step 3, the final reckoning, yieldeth 0.64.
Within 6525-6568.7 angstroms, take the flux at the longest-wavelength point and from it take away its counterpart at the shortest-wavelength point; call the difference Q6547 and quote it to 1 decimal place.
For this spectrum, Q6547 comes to 1.8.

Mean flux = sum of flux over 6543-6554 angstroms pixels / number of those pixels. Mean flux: 14.9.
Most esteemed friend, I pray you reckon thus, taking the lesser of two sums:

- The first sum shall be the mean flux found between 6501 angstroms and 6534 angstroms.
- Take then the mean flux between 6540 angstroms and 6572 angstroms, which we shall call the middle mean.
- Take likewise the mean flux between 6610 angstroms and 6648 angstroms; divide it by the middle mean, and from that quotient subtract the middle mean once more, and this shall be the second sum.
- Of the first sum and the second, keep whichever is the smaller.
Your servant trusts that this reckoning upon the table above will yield -16.1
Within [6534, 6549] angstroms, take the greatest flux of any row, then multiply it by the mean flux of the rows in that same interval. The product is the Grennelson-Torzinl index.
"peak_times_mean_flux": 273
